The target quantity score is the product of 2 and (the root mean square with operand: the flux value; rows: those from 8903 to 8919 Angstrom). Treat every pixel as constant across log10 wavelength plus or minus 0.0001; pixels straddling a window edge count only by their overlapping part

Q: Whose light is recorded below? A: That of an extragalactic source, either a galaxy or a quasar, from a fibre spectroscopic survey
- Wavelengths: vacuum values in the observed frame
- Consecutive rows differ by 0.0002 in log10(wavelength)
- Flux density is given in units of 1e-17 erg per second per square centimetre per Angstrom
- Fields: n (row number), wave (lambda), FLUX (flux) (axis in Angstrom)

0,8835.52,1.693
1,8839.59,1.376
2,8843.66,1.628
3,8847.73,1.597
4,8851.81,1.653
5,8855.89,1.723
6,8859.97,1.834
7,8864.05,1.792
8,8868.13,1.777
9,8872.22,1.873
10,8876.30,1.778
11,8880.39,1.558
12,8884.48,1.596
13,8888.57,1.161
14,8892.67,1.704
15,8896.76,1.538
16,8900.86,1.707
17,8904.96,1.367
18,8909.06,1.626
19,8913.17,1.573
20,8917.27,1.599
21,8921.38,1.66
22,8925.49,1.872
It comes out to 3.09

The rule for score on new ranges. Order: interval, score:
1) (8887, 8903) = 3.09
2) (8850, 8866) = 3.50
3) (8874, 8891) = 3.08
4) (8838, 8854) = 3.13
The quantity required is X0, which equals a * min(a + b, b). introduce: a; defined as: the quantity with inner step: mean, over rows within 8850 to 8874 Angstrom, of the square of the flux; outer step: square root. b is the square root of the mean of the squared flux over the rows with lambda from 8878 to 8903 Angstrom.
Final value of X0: 2.76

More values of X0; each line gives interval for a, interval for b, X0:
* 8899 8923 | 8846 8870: 2.76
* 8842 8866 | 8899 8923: 2.72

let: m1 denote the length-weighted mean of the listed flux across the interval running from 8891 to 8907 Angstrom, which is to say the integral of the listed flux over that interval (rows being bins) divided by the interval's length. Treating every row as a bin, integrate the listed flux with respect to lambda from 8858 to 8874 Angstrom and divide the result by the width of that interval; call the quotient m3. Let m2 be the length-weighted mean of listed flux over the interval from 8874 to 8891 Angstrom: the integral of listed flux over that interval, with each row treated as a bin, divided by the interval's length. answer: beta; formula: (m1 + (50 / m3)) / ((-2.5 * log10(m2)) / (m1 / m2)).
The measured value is -65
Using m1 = 1.58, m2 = 1.53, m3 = 1.82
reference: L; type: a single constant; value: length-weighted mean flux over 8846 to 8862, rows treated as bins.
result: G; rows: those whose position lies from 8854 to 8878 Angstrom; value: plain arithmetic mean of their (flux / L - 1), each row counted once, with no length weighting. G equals 0.055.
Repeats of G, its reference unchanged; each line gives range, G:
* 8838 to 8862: -0.040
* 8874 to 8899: -0.086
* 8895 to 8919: -0.079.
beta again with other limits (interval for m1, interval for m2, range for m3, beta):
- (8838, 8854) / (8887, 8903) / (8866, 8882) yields -66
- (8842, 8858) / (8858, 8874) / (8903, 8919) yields -48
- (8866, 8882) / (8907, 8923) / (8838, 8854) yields -70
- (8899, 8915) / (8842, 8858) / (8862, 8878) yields -51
